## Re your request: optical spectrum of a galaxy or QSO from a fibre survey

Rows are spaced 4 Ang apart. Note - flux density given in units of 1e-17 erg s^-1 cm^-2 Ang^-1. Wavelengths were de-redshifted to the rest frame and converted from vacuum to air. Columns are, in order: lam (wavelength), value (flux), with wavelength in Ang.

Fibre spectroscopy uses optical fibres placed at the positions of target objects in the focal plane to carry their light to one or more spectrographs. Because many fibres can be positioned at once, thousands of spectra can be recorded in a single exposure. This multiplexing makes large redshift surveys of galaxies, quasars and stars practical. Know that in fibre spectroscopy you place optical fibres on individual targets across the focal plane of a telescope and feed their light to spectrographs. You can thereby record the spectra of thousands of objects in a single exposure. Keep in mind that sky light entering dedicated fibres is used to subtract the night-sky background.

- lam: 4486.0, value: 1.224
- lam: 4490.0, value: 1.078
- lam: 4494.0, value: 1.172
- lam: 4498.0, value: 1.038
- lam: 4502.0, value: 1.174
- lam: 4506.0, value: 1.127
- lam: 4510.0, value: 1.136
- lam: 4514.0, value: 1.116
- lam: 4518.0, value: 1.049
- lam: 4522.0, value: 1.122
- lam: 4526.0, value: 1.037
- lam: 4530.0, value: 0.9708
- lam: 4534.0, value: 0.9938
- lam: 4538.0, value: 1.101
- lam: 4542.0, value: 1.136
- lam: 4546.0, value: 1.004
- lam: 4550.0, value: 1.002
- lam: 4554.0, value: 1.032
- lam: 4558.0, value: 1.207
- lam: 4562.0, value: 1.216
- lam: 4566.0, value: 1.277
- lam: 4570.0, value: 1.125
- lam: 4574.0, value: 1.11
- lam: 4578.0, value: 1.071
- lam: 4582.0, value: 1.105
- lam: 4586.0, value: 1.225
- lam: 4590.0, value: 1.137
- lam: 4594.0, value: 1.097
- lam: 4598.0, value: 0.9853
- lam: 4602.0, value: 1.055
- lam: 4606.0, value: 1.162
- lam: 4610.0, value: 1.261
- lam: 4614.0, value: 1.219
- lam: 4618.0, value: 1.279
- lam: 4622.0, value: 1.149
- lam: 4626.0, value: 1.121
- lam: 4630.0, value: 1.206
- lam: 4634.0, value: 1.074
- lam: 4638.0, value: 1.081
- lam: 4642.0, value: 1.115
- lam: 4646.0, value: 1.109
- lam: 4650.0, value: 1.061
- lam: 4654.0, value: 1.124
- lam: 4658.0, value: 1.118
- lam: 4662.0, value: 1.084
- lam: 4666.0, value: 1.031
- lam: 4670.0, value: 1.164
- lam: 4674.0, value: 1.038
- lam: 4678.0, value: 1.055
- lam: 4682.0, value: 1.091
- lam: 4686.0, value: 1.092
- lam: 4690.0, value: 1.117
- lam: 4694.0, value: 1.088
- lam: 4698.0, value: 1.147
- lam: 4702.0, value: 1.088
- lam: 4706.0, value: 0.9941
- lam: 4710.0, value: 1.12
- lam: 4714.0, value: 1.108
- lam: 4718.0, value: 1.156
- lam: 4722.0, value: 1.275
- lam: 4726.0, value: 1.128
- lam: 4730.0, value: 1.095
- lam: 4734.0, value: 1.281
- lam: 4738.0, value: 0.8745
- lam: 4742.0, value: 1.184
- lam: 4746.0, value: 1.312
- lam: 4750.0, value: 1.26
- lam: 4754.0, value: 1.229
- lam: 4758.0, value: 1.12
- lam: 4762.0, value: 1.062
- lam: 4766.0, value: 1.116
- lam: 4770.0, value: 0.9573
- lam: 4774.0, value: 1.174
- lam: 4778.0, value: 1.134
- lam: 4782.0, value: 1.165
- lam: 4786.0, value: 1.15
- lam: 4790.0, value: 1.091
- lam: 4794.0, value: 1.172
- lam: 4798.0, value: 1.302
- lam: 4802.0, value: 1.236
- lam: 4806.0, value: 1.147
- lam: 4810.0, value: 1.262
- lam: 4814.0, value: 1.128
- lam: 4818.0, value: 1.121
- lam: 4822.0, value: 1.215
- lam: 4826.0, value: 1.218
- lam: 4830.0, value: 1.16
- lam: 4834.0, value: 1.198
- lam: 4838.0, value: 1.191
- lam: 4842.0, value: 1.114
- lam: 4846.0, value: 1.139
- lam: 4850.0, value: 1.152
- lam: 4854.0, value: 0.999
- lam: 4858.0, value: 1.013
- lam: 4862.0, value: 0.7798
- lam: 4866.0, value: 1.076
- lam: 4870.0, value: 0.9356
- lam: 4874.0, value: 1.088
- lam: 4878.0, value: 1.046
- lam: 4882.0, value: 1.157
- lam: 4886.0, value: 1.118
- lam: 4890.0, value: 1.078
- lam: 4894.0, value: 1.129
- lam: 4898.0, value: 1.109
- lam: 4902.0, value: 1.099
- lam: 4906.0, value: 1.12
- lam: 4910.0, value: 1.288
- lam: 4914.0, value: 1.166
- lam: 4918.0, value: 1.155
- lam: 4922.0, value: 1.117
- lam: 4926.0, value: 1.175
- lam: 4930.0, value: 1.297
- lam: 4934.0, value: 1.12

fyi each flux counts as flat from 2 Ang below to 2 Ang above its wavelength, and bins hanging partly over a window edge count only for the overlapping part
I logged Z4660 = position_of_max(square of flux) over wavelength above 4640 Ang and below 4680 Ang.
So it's 4670.0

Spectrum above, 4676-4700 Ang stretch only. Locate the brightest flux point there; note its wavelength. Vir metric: 4698.0 Ang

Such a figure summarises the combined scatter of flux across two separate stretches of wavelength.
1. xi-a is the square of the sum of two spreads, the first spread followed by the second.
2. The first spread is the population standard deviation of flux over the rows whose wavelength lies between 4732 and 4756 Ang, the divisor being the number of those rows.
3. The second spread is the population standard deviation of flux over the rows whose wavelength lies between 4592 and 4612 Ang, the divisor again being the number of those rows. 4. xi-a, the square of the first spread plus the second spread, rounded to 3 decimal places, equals 0.058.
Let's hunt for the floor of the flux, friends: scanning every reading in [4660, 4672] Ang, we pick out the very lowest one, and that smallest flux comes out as 1.031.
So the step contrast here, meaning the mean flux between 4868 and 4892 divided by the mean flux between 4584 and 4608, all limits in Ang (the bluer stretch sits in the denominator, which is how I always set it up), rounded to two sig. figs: 0.96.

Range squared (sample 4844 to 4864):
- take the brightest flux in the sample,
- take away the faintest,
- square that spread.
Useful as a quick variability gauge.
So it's 0.14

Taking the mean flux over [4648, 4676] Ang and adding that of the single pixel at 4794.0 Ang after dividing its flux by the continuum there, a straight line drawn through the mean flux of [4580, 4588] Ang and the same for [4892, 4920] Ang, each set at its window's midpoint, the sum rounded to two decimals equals 2.10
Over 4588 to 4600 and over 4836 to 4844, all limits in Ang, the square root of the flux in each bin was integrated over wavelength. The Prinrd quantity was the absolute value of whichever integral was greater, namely 12.4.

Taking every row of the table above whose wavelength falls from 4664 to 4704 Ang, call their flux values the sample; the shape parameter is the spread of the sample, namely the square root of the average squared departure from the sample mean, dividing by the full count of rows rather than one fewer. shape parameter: 0.041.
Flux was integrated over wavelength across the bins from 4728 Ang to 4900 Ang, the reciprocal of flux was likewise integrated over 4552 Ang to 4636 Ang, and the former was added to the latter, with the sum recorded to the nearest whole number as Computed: 267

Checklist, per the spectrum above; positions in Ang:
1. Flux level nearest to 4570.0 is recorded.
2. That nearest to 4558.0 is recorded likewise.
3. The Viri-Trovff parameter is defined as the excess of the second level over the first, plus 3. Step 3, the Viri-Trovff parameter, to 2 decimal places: 3.08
